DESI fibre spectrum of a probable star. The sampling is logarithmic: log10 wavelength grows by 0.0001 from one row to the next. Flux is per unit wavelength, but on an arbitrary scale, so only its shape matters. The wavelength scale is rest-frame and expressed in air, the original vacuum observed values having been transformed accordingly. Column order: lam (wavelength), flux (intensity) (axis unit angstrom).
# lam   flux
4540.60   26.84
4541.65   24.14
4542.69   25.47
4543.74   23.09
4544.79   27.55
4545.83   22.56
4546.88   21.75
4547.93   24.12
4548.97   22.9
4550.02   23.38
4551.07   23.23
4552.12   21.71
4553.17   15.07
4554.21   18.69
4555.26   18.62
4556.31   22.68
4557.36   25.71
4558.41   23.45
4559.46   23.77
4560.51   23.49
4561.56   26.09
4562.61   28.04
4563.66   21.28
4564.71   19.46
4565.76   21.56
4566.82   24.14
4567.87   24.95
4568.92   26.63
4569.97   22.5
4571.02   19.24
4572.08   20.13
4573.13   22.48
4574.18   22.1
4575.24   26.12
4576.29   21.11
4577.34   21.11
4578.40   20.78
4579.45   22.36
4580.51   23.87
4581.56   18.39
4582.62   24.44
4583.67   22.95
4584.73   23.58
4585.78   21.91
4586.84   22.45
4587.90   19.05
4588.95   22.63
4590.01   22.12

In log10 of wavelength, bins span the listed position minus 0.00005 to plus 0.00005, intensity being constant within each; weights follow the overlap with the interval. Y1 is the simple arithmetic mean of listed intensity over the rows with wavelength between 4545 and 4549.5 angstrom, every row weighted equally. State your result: 22.8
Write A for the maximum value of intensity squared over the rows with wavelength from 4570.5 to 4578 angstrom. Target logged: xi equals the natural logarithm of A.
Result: 6.53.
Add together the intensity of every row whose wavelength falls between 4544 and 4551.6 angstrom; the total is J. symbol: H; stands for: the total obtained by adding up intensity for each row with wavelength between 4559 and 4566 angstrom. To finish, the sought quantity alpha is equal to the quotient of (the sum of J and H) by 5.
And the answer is 65.8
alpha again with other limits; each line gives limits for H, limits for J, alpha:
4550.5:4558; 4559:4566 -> 61.9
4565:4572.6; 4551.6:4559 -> 61.0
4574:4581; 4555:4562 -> 64.3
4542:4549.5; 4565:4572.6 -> 65.3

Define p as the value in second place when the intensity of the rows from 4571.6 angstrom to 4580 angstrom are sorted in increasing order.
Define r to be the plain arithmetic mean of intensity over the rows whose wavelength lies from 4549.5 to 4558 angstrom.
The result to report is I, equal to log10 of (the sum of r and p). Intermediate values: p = 20.78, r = 21.1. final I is 1.62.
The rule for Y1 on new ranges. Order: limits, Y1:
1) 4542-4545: 25.4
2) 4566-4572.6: 22.9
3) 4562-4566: 22.6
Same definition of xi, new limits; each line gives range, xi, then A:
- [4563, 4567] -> 6.37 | 583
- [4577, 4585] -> 6.39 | 597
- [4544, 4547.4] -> 6.63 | 759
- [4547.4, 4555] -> 6.37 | 582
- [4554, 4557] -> 6.24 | 514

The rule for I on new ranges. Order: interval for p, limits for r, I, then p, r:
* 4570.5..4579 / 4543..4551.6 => 1.64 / 20.13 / 23.6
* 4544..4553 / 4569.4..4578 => 1.64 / 21.75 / 21.8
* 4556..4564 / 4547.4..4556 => 1.64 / 22.68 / 21.0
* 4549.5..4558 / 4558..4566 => 1.62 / 18.62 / 23.4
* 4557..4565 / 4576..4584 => 1.64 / 21.28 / 21.9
